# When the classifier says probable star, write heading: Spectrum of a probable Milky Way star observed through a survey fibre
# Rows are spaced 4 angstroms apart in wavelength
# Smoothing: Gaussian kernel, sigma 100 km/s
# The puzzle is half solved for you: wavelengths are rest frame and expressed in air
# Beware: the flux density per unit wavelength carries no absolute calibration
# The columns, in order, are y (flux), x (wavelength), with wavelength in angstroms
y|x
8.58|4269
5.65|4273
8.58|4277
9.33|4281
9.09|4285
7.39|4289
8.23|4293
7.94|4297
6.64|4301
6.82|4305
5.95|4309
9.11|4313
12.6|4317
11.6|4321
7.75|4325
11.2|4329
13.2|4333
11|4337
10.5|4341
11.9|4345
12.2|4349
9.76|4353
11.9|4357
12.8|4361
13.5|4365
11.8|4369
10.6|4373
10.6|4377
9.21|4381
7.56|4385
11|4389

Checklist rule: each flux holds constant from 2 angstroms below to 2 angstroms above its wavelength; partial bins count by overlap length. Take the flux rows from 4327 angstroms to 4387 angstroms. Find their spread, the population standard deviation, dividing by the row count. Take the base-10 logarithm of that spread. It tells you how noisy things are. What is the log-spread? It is 0.18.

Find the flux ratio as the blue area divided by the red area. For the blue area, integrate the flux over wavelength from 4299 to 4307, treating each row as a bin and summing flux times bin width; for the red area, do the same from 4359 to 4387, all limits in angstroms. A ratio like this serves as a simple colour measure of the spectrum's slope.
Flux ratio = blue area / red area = 0.2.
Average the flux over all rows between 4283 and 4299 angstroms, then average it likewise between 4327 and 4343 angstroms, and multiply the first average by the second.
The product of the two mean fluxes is 94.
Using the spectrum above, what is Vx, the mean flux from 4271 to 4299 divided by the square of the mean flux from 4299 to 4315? 0.158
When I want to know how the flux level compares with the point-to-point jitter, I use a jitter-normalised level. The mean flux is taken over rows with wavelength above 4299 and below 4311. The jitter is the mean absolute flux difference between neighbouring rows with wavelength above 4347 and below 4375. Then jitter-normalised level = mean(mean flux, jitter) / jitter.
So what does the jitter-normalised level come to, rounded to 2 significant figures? 2.6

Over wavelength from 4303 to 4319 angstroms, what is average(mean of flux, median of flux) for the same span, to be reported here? 8.3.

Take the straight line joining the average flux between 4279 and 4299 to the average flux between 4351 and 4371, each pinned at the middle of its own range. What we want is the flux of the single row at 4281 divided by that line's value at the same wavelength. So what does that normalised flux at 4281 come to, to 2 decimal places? 1.17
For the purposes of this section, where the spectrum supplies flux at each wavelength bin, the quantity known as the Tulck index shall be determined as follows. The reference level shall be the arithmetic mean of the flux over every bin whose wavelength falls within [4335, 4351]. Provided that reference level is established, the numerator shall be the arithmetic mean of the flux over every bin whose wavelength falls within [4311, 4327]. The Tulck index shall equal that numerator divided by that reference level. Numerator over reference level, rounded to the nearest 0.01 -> 0.90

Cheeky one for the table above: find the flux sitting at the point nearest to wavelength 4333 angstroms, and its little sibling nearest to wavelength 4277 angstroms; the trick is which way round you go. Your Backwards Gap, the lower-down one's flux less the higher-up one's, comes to -4.6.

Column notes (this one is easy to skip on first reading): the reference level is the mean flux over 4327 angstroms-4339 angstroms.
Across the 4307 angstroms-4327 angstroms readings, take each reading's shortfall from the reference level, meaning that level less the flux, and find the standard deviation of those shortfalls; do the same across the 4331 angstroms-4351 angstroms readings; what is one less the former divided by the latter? -1.6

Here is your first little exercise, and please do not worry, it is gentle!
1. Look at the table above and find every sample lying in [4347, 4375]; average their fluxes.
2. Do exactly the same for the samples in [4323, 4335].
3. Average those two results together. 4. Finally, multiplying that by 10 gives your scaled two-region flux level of 113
